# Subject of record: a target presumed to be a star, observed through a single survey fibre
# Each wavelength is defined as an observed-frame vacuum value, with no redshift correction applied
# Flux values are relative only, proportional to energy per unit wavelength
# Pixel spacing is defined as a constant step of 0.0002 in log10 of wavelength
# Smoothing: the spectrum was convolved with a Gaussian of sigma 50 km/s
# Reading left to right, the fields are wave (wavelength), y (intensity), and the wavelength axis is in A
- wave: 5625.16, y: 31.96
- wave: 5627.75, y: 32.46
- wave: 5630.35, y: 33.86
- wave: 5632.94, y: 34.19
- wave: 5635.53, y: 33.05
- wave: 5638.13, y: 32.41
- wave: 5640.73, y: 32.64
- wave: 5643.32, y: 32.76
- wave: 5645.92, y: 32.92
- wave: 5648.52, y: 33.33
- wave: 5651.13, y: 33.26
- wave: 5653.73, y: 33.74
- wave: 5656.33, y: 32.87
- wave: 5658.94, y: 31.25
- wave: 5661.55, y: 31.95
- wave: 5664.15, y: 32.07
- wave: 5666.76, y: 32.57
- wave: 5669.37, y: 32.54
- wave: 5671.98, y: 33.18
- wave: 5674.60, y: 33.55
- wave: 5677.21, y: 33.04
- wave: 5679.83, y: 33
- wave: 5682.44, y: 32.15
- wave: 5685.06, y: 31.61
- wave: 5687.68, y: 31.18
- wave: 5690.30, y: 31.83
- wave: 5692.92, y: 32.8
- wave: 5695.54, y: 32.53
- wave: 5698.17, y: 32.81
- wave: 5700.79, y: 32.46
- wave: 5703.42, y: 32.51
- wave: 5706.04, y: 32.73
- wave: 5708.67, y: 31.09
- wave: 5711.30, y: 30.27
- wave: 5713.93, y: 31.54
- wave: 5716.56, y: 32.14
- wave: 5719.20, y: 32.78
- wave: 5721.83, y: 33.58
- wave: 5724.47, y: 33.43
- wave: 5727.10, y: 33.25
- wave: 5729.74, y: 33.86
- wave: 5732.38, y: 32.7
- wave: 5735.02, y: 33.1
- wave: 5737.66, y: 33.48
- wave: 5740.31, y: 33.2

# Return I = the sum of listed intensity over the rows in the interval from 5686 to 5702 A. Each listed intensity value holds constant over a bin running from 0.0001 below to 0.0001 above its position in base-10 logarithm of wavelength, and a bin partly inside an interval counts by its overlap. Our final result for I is 194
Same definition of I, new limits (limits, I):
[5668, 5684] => 197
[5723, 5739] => 200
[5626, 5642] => 199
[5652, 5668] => 194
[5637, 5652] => 197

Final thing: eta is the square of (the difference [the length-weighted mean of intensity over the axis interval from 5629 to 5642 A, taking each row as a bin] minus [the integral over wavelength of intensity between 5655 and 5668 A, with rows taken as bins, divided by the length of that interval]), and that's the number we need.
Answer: 1.12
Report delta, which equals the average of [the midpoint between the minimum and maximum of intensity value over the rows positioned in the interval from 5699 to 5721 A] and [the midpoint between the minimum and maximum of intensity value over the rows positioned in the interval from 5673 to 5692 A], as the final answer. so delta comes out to 31.9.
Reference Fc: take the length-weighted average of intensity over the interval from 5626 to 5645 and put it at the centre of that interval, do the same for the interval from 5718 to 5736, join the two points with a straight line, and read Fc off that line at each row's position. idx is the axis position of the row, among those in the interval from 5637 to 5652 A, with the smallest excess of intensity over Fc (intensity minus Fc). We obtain 5638.13 A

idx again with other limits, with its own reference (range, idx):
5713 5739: 5713.93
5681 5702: 5687.68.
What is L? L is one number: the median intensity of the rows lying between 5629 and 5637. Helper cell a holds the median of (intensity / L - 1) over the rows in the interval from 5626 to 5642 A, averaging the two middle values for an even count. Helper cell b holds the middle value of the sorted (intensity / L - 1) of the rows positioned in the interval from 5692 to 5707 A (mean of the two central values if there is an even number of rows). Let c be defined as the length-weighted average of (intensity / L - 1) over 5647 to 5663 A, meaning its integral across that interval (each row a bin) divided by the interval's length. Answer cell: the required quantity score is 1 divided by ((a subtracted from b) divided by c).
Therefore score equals 5.3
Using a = -0.030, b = -0.036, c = -0.033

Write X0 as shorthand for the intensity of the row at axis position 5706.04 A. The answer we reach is 32.73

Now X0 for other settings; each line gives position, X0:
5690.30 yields 31.83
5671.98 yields 33.18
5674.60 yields 33.55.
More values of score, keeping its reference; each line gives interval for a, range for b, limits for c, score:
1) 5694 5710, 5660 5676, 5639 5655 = -22.0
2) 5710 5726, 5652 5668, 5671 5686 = 7.8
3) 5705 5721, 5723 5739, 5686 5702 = -1.1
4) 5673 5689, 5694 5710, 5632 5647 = 16.2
